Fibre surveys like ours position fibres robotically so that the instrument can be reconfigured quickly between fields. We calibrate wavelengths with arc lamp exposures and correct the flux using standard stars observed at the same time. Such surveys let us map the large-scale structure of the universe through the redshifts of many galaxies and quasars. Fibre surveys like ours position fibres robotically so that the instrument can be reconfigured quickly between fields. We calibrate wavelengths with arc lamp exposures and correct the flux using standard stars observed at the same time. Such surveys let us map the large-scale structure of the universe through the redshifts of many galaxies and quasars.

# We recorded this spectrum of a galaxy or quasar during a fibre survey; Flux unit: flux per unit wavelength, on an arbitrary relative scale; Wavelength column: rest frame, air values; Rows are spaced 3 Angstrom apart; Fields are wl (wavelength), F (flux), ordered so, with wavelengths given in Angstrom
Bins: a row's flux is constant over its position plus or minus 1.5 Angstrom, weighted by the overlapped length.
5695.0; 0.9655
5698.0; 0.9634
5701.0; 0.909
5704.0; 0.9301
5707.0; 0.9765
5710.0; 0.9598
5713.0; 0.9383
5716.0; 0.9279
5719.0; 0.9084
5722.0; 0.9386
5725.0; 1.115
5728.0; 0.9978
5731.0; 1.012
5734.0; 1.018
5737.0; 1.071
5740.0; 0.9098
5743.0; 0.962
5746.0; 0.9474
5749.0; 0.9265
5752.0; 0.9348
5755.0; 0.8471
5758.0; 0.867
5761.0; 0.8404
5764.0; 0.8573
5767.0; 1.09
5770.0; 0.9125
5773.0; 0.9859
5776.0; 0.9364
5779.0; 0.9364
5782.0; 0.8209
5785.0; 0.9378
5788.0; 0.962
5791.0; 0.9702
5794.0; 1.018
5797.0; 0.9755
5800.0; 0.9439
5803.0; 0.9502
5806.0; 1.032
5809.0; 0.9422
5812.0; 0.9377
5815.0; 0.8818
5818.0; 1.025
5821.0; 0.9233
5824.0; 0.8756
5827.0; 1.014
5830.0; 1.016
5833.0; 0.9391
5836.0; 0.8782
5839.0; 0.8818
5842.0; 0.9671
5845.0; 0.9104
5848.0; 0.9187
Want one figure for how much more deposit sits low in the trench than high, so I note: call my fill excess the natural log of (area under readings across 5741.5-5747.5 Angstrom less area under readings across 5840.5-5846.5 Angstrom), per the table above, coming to -2.3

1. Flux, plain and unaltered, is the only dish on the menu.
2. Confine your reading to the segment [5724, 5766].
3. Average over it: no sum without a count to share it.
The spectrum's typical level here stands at 0.950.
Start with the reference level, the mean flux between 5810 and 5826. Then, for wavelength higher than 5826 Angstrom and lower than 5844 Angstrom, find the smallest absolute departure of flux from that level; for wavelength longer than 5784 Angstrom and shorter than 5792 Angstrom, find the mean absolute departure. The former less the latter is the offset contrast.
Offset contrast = -0.018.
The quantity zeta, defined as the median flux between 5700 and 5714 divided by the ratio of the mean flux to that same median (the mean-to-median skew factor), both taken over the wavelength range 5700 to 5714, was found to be 0.93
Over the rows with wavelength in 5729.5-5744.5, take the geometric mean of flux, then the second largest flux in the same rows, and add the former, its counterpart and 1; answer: 3.01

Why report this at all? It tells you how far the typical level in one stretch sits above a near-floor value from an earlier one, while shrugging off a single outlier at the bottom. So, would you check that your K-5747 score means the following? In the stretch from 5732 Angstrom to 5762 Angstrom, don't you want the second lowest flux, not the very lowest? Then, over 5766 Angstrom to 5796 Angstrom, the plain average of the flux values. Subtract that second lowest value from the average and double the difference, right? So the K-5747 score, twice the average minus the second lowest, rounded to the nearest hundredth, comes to 0.22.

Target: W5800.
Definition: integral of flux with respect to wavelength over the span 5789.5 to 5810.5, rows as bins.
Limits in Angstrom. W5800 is 20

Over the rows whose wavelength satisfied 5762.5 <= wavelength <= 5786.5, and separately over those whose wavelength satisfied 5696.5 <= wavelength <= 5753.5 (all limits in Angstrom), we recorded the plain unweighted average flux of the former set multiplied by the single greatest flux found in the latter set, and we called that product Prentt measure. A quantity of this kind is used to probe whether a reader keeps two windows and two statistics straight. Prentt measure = 1.04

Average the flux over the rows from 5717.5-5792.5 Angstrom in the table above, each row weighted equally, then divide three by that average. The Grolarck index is 3.16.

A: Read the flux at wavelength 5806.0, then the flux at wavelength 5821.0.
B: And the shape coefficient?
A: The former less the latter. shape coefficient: 0.11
